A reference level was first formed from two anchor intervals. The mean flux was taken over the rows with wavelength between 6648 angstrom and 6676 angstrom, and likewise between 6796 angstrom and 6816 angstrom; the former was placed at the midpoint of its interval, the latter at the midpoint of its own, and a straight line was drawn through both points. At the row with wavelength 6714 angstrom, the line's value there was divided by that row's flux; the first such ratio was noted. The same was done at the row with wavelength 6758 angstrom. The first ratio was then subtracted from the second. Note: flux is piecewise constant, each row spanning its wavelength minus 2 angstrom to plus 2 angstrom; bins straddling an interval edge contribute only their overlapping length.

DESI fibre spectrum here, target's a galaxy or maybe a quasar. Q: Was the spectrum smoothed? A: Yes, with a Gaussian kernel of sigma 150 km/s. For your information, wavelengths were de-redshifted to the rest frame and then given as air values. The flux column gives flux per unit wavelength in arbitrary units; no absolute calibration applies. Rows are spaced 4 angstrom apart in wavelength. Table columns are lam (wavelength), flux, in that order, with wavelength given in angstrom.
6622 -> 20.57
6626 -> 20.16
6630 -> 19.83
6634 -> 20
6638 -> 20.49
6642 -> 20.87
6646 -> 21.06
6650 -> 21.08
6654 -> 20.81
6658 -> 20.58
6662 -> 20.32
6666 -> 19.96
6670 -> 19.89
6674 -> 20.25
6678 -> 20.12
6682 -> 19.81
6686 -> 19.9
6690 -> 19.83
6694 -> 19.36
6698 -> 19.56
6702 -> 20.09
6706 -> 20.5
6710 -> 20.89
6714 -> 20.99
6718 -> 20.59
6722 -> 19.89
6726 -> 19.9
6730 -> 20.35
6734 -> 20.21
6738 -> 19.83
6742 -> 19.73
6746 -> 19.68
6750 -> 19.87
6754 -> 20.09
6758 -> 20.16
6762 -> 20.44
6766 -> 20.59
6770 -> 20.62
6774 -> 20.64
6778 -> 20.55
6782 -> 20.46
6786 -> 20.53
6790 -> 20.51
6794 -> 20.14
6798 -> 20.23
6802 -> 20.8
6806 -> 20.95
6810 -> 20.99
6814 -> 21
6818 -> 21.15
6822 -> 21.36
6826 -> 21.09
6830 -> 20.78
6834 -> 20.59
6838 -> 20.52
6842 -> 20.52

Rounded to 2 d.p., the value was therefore 0.05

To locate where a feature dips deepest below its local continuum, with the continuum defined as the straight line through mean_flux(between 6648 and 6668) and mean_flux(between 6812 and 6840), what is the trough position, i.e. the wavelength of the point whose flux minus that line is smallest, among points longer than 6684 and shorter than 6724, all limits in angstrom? 6694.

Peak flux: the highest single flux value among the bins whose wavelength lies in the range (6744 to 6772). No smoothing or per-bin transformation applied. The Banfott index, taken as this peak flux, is 20.62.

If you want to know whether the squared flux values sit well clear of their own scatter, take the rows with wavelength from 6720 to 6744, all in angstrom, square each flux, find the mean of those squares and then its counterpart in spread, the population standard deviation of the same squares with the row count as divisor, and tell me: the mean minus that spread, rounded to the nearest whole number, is 391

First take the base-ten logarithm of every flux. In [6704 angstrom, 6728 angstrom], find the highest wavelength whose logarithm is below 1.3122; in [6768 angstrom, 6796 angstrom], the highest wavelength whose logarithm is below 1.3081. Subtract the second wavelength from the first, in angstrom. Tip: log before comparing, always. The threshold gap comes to -68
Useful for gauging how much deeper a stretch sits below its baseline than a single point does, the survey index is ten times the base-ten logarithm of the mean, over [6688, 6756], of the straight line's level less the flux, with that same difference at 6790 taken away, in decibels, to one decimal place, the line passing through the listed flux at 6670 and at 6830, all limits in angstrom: -12.9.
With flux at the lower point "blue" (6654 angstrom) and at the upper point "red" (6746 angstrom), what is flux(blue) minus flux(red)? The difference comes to 1.1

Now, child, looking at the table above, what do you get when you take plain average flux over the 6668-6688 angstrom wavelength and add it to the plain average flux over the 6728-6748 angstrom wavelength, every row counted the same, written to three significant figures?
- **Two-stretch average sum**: 40.0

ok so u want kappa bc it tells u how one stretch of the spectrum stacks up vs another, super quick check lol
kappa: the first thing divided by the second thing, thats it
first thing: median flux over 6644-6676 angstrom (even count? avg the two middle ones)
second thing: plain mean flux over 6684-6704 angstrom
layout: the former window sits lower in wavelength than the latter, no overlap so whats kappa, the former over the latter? 1.04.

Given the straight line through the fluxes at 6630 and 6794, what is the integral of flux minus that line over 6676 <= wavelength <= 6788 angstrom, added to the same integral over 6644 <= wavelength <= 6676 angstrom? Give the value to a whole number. 38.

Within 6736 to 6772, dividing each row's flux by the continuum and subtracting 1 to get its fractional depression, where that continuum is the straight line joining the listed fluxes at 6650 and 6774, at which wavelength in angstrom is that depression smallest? 6746 angstrom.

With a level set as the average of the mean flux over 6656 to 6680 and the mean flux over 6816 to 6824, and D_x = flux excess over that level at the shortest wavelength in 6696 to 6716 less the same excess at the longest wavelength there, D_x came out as -1.4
